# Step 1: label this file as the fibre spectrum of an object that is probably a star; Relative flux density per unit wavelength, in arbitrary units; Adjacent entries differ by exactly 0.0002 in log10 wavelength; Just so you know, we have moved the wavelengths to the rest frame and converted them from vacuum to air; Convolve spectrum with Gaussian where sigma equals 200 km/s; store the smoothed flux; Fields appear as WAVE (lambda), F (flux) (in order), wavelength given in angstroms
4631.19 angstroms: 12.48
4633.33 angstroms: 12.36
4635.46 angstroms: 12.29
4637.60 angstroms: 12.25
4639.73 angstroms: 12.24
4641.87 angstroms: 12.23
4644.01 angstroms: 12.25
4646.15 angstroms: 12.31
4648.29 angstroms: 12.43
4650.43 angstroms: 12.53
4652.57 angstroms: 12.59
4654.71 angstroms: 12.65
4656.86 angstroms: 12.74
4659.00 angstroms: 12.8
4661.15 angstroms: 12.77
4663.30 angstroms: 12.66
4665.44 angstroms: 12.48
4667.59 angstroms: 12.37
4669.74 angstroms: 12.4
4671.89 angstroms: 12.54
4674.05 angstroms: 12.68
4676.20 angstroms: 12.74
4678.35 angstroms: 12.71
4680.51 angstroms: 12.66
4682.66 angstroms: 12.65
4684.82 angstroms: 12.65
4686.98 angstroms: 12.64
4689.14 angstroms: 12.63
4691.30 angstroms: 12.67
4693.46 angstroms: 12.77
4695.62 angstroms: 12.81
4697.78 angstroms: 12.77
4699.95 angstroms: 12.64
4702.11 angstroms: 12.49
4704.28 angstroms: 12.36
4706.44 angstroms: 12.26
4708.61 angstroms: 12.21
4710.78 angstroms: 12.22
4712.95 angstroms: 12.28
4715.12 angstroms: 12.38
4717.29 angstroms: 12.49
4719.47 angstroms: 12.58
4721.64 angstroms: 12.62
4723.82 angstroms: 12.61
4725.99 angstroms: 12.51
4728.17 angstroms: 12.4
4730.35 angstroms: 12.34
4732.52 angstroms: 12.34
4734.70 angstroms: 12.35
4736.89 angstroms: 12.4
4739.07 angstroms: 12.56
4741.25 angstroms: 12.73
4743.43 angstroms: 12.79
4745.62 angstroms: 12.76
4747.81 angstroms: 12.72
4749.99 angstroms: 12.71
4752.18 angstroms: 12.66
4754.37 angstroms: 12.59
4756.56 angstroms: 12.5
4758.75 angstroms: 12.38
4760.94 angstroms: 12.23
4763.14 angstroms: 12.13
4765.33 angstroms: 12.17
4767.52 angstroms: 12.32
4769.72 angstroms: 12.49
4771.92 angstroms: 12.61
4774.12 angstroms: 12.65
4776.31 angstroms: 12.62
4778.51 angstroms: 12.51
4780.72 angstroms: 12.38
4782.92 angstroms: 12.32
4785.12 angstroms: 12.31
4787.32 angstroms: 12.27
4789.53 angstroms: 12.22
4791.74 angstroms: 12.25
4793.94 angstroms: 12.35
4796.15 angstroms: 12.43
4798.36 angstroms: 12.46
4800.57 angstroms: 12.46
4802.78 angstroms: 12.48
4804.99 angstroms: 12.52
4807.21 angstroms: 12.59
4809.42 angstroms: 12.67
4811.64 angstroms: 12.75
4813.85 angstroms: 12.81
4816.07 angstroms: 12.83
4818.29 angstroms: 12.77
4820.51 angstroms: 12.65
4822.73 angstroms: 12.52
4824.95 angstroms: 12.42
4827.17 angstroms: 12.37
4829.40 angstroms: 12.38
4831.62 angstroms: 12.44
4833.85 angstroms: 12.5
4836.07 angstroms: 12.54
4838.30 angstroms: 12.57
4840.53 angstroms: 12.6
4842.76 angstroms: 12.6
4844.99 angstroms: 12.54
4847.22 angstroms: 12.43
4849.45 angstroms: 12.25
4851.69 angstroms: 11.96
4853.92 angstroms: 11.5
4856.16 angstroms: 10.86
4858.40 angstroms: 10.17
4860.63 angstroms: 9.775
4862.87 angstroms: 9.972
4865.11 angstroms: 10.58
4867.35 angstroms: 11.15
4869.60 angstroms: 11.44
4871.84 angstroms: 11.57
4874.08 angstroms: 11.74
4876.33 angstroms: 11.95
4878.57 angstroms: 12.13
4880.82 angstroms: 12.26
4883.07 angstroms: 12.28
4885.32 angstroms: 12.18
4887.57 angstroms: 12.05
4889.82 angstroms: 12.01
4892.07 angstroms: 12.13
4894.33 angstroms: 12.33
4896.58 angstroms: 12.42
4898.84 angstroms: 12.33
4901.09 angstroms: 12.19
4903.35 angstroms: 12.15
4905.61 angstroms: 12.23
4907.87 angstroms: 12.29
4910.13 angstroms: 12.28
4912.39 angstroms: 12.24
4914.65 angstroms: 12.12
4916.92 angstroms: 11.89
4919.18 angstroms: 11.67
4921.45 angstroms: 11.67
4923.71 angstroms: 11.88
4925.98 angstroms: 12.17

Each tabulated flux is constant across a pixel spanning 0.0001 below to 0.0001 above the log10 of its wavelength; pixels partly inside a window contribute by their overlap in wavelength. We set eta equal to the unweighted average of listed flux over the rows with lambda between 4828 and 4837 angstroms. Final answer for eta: 12.5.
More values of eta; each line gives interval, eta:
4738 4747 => 12.7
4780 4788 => 12.3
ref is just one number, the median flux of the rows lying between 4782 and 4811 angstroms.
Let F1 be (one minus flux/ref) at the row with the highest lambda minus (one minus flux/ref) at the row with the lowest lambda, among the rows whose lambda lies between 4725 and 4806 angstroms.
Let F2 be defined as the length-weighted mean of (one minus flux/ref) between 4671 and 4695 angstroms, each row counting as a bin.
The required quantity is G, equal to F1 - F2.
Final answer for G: 0.02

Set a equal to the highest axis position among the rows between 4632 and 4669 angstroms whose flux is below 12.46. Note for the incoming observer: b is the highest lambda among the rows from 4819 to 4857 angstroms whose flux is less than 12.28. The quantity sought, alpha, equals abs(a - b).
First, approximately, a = 4667.59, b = 4856.16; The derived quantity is 188.6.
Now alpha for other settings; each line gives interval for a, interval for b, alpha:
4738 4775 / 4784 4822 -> 24.2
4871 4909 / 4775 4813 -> 116.1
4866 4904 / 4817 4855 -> 49.4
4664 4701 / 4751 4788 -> 117.6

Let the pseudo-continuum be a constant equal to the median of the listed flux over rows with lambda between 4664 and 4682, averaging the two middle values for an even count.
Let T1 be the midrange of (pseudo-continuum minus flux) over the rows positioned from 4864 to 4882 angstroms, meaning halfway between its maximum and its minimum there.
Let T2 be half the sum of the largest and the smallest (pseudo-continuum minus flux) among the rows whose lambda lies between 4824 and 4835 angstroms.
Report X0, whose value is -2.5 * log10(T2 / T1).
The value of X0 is 2.1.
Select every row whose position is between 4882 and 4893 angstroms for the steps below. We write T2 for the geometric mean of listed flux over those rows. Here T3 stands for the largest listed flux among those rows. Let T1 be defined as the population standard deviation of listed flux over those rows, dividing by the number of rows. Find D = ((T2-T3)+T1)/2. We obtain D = -0.027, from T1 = 0.10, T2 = 12.1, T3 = 12.28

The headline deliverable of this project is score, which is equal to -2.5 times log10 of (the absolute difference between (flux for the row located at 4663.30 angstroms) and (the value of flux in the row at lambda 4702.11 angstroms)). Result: 1.9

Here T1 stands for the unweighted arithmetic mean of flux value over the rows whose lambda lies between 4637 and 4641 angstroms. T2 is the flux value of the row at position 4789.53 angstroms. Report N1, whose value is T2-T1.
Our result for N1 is 0.0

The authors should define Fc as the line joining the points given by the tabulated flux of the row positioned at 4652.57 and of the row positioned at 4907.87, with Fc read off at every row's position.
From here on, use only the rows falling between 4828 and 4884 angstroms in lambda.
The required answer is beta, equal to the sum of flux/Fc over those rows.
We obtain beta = 23.8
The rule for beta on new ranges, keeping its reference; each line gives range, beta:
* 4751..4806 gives 24.9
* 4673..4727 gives 25.1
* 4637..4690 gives 24.9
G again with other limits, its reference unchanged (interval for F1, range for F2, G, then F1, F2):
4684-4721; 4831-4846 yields 0.01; 0.006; -0.009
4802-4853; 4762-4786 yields 0.04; 0.042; 0.002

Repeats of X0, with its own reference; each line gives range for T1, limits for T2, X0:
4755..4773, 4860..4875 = -2.3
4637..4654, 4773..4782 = 0.9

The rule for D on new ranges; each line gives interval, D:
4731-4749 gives -0.015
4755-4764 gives -0.025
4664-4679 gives -0.020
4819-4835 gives -0.046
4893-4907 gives -0.026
